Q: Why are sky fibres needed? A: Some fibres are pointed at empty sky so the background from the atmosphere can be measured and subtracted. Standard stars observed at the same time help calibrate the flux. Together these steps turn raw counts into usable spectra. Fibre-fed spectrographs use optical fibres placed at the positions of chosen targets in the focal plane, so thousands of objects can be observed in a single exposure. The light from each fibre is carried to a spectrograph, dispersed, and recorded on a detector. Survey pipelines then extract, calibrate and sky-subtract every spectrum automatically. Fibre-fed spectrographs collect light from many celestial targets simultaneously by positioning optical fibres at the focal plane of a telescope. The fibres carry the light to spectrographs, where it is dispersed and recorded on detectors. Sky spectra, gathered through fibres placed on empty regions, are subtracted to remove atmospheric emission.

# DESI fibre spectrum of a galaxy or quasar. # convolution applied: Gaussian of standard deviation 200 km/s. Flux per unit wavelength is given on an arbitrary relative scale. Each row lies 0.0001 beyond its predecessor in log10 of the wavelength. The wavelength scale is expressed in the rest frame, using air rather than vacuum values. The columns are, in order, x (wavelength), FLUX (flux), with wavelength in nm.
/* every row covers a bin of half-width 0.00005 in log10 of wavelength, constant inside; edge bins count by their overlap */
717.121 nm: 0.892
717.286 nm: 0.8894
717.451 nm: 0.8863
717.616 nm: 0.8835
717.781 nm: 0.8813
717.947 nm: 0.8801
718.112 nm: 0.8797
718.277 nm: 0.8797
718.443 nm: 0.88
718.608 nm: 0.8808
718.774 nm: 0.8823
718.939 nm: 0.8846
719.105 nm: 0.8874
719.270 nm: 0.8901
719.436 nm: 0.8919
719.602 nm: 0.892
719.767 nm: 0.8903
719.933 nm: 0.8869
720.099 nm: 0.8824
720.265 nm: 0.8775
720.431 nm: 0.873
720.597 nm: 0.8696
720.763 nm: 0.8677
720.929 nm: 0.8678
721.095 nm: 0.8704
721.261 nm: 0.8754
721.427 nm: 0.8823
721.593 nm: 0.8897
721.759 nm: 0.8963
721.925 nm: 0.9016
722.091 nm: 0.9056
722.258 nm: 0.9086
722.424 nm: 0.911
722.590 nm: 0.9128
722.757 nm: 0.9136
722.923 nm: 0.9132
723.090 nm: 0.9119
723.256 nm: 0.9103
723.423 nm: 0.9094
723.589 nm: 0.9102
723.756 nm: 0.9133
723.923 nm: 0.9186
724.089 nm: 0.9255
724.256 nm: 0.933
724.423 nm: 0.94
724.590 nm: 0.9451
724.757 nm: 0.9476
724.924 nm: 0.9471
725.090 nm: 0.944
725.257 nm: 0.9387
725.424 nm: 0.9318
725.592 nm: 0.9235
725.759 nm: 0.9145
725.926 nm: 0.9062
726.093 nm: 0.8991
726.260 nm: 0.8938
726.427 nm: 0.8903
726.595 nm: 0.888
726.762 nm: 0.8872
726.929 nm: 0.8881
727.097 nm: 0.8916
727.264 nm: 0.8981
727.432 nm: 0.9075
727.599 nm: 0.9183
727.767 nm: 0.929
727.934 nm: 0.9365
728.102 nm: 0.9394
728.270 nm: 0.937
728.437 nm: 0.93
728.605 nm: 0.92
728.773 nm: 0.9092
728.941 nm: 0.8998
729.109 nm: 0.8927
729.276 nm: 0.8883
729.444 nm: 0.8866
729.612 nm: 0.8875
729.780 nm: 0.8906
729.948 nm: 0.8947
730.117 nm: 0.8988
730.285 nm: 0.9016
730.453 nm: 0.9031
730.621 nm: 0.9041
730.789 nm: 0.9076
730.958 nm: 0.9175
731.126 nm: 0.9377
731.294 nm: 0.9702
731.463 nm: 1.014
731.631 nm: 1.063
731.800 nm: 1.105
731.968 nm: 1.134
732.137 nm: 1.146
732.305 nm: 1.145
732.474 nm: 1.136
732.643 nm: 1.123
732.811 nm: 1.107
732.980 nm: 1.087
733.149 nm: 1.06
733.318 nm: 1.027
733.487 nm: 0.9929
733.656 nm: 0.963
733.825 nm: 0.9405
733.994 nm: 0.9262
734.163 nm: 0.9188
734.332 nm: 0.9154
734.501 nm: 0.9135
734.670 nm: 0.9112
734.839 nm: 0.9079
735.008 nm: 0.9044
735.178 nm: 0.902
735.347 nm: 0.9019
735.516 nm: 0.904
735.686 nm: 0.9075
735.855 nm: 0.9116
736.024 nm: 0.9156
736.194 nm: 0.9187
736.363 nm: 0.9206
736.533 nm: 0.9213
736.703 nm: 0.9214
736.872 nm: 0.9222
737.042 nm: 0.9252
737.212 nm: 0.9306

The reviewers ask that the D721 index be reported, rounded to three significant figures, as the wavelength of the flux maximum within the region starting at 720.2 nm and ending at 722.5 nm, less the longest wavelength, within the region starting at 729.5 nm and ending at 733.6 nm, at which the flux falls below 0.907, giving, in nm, -8.20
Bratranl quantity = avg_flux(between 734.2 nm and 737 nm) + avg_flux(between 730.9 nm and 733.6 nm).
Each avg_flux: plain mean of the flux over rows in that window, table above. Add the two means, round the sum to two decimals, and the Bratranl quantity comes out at 1.97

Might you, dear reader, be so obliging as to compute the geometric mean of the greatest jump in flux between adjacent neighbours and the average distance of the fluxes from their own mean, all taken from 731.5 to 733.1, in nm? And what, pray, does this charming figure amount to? 0.031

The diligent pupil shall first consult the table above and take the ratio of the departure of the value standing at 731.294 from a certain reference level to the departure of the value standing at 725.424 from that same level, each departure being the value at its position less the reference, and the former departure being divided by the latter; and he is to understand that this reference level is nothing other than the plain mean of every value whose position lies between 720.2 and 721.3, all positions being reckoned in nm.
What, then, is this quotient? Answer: 1.6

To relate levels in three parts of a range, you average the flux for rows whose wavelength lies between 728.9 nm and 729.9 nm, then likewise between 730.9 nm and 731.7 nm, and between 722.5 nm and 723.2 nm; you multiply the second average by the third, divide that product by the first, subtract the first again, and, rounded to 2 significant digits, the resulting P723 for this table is 0.11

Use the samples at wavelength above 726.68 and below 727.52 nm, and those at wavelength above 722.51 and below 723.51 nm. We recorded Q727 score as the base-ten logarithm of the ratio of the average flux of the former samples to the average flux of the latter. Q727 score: -0.01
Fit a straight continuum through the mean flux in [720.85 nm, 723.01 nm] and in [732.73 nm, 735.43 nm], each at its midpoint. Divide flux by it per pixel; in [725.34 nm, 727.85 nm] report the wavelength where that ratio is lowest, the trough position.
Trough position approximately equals 726.762 nm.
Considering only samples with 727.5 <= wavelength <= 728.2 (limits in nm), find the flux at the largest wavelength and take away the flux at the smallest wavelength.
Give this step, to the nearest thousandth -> 0.021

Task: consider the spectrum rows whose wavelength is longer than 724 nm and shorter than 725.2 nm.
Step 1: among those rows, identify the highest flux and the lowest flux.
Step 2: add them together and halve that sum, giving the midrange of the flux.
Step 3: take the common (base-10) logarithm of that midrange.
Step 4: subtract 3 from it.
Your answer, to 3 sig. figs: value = -3.03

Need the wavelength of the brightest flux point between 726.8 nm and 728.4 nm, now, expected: 728.102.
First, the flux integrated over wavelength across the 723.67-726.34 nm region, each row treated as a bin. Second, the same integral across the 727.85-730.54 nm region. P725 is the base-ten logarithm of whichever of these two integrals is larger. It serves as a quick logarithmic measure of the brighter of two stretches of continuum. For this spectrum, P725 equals 0.393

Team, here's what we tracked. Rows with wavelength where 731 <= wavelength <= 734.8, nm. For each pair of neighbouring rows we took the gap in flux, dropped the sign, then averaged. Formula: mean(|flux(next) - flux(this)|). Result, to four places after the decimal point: 0.0211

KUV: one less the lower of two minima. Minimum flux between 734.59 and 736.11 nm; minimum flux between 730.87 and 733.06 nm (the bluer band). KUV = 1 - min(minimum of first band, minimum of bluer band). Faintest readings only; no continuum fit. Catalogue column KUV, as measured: 0.098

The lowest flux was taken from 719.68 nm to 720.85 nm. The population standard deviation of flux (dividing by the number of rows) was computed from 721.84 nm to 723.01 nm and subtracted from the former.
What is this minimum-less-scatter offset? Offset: 0.86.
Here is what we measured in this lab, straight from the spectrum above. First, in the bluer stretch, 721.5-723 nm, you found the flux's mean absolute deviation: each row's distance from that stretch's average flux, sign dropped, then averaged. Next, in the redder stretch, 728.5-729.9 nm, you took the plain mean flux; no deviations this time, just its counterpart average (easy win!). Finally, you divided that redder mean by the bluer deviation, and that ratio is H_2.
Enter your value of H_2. 134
